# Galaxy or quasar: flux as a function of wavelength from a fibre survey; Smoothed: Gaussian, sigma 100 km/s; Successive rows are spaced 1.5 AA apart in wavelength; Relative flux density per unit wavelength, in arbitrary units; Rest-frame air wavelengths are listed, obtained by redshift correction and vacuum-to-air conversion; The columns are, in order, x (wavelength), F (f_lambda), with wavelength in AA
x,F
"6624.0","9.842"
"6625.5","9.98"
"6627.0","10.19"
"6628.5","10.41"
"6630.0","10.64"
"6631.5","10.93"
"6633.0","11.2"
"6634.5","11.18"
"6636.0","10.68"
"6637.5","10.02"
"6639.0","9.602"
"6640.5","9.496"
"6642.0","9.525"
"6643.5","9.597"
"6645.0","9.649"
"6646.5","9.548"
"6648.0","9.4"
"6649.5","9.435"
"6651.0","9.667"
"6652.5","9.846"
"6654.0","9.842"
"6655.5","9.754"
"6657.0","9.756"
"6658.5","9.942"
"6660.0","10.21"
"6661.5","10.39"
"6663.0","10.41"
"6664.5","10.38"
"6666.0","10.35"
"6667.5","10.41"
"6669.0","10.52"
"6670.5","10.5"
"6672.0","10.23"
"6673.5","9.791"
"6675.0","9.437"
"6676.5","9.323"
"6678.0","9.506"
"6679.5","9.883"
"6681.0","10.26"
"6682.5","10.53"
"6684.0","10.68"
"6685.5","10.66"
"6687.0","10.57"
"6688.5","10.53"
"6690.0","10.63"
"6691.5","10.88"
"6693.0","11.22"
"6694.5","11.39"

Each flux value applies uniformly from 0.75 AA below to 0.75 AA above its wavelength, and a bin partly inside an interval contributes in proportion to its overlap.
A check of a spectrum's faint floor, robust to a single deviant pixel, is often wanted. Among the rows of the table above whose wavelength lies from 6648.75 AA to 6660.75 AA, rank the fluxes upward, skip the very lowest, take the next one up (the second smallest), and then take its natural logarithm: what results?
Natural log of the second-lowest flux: 2.27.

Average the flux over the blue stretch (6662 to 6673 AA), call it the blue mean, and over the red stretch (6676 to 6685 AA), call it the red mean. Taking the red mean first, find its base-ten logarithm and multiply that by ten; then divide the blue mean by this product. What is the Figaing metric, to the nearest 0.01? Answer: 1.04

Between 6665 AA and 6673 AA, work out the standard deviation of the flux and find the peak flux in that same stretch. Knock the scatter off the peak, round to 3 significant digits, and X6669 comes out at 10.4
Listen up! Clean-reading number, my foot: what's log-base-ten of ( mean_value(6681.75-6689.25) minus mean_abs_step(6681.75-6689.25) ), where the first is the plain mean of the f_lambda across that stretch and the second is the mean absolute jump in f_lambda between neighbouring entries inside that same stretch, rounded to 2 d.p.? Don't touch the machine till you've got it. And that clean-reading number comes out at 1.02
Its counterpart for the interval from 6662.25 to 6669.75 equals 1.02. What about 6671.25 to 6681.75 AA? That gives 0.98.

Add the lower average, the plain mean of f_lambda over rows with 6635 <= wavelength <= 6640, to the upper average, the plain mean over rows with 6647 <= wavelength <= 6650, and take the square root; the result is 4.42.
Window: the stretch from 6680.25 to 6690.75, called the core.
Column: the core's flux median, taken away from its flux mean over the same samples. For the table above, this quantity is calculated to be -0.019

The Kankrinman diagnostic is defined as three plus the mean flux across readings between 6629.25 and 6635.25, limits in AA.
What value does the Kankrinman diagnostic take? 14.0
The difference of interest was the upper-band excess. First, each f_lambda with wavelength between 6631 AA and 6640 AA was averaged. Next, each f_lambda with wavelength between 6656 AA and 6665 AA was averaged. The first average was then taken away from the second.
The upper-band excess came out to -0.4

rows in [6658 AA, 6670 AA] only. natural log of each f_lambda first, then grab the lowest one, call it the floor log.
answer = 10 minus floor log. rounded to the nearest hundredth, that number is 7.70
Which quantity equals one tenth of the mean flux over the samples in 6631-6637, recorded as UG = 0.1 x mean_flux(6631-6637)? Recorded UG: 1.10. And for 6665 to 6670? 1.04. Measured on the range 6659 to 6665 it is 1.03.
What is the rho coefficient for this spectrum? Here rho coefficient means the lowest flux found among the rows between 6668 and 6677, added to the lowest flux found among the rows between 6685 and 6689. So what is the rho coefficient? 19.9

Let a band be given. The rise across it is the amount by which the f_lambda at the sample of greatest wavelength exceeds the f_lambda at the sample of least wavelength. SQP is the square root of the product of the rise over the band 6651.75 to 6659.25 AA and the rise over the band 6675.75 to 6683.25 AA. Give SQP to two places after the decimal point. 0.34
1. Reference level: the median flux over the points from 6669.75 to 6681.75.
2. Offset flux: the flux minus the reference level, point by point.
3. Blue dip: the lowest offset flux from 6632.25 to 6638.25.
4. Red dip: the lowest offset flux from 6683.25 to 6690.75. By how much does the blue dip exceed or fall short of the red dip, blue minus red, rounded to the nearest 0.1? -0.5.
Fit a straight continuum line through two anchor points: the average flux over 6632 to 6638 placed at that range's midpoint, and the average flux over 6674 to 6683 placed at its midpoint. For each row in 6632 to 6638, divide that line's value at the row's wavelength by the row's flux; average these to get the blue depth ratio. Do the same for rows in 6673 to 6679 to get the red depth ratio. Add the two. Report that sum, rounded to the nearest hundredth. 2.04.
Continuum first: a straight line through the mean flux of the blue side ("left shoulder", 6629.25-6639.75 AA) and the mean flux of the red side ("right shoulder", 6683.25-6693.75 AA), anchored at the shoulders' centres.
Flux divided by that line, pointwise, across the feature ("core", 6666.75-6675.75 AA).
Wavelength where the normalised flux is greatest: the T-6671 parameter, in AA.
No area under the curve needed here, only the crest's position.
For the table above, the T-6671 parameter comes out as 6669.0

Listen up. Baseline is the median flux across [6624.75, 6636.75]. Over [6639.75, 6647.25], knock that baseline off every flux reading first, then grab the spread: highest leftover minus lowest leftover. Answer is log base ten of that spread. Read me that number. -0.82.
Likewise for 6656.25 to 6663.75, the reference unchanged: -0.18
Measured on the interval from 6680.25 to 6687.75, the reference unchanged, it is -0.38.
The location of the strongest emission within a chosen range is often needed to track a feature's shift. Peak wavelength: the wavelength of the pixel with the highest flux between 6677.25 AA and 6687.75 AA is 6684.0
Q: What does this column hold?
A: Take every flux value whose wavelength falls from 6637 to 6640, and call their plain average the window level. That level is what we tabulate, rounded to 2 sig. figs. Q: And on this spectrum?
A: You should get 9.8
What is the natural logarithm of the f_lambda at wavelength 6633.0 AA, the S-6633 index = 2.42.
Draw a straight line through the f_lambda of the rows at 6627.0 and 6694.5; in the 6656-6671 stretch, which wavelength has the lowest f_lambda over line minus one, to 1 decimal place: 6657.0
